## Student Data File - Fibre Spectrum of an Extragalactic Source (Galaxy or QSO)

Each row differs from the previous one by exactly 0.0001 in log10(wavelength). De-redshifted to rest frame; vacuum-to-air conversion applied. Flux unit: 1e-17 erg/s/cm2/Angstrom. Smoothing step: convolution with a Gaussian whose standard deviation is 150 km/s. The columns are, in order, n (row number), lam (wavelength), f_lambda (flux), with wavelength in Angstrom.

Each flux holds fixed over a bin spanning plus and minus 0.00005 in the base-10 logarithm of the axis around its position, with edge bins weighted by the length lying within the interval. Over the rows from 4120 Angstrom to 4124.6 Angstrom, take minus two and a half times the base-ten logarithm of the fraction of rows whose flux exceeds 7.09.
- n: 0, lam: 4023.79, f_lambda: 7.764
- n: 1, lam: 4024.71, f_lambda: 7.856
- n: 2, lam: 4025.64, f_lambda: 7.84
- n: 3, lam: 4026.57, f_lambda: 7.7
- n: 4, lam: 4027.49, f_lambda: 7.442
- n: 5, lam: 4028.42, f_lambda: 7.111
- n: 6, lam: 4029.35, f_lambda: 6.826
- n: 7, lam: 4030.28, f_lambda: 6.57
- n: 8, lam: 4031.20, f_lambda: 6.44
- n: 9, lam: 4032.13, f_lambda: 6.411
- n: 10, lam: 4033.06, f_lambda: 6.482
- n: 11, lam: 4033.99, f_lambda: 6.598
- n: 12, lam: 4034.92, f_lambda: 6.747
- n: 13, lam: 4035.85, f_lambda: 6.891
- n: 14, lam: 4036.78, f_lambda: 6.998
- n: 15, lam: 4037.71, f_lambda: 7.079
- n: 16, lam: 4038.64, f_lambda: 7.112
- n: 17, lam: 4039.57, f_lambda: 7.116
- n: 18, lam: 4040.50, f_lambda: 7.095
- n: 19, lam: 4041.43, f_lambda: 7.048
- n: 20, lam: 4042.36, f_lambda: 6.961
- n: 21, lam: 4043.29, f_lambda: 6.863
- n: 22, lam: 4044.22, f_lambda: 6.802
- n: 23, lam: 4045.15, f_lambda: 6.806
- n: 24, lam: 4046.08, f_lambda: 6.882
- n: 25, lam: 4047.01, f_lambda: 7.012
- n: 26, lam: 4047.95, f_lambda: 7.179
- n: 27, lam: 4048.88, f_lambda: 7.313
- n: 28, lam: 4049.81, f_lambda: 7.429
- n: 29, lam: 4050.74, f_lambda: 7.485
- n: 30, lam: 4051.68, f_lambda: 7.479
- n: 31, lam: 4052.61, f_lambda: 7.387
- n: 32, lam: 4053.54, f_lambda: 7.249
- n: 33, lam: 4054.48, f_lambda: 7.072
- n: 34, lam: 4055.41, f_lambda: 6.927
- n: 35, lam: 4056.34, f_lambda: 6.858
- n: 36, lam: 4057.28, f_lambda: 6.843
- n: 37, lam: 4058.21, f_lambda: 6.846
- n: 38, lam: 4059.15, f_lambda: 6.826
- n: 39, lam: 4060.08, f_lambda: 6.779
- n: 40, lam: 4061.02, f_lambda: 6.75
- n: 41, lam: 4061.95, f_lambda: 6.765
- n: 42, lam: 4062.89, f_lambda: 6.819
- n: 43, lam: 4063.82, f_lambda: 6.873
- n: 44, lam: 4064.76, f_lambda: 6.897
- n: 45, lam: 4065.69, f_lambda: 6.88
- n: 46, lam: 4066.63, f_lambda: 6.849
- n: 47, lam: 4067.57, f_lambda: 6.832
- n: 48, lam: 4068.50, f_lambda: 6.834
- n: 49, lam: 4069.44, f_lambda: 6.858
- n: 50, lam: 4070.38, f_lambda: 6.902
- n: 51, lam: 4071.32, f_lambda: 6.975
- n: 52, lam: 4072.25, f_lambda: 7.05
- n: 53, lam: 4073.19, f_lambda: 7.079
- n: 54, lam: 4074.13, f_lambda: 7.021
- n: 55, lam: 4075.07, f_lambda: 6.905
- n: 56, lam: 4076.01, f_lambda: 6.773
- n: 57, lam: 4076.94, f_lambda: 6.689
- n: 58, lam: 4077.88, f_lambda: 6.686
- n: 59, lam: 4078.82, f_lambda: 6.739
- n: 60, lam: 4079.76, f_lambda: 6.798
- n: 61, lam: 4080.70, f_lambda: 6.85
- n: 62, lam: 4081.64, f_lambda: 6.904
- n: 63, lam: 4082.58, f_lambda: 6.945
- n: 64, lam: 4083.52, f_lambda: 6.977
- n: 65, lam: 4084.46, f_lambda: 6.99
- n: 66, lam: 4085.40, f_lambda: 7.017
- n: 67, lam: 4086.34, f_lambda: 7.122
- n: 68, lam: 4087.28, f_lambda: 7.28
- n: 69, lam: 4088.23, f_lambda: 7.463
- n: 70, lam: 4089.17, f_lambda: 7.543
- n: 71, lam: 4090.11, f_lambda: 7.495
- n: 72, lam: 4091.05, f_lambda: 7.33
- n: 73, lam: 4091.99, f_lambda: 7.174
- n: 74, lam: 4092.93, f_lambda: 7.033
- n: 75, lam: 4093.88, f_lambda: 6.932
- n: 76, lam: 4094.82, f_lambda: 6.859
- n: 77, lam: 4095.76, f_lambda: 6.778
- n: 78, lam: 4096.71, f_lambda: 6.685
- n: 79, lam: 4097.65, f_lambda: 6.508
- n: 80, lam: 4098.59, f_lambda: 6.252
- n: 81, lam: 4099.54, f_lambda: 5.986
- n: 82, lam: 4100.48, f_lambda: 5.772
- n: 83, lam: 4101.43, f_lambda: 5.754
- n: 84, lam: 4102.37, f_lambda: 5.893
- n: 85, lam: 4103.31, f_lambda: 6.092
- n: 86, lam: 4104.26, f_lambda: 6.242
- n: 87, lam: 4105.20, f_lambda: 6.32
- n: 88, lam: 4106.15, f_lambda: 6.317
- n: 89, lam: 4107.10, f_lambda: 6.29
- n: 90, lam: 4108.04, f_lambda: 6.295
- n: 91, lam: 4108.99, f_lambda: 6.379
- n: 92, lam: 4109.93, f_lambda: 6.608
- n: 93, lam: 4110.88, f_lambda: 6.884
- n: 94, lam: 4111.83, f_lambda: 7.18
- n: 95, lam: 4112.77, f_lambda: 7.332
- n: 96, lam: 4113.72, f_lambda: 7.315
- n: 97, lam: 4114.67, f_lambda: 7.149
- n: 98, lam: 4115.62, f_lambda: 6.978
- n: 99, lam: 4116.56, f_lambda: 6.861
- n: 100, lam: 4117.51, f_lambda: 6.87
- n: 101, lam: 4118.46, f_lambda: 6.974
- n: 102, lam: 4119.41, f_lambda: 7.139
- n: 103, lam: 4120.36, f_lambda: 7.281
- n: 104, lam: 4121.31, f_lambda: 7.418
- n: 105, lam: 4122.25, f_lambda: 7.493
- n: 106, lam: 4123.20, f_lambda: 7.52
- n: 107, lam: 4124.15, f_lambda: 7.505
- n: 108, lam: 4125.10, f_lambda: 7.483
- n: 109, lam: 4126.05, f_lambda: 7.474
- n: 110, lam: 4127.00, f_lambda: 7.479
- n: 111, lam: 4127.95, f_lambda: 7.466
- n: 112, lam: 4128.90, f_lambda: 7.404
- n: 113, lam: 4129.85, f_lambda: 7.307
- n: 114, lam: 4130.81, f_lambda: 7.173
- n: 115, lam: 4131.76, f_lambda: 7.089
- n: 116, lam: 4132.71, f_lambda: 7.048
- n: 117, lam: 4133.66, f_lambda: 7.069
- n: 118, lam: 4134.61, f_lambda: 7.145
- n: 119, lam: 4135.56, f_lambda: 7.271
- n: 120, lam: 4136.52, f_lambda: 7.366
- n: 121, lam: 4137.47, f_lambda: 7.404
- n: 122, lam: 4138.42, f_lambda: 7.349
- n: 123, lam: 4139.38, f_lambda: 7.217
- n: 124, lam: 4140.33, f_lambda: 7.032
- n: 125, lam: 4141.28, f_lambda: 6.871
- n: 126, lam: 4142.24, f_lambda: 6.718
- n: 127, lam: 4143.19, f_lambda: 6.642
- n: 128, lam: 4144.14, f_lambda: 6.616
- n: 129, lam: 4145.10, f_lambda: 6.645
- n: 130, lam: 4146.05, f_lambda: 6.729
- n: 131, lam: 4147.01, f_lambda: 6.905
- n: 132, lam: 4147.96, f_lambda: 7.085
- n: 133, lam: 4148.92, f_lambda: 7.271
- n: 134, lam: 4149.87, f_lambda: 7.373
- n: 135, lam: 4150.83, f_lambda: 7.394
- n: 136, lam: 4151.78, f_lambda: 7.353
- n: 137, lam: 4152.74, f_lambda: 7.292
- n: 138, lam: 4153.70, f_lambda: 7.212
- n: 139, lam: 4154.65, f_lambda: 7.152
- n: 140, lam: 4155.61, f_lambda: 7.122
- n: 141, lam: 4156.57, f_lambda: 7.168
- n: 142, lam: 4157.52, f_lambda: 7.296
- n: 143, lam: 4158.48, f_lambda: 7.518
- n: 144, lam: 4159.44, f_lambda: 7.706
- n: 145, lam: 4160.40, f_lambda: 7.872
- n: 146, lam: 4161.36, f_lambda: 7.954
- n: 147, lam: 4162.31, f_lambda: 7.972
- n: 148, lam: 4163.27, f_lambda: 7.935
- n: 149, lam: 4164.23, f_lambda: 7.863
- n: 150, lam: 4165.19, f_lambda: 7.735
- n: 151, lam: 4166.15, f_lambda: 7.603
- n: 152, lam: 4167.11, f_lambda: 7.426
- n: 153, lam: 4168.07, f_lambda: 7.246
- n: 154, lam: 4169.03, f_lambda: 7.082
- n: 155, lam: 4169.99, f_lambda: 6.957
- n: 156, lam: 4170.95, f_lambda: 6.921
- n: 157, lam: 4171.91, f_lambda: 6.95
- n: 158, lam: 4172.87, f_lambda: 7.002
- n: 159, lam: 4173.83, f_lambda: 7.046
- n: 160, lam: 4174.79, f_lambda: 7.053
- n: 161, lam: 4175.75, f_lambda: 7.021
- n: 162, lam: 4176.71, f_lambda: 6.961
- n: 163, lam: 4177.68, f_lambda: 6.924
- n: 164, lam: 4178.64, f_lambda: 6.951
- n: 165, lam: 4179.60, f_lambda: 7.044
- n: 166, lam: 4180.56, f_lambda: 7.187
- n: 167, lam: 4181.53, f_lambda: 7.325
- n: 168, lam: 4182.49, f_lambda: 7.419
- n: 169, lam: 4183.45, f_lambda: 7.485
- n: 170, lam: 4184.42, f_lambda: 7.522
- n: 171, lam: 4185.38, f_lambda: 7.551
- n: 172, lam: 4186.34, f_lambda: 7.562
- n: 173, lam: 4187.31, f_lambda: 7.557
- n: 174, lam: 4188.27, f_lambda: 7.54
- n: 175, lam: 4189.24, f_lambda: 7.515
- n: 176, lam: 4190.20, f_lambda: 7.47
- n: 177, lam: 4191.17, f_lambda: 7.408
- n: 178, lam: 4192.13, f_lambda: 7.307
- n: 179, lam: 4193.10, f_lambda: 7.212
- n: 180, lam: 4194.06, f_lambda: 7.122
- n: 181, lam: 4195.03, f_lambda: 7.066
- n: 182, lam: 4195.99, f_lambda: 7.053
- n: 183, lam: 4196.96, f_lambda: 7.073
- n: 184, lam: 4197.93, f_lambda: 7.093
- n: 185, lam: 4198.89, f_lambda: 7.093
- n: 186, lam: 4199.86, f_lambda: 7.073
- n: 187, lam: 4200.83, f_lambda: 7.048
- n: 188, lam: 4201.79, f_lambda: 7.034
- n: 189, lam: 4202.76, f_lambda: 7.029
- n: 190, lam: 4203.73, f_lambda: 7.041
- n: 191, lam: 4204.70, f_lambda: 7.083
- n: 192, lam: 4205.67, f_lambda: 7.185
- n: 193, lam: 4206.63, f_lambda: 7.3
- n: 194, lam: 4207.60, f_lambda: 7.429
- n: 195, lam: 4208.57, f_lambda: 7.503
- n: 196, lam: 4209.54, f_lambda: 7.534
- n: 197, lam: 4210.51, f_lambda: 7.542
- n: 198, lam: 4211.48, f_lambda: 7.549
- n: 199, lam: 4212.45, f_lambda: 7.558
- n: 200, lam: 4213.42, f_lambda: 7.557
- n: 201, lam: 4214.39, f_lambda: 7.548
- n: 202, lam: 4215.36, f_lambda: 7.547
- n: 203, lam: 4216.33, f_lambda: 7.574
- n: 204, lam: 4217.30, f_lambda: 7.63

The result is 0.0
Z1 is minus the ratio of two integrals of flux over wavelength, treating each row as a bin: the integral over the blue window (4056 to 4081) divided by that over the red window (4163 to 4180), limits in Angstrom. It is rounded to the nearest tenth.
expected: -1.4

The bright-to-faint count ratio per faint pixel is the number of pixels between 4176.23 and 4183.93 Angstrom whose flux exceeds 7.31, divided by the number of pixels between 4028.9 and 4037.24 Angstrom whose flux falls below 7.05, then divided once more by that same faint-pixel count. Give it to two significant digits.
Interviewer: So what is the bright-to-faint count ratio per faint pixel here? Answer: 0.037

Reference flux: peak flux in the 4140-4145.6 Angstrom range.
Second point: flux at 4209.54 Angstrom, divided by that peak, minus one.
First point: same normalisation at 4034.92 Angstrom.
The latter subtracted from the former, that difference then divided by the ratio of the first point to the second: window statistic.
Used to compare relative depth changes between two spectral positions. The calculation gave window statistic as -0.20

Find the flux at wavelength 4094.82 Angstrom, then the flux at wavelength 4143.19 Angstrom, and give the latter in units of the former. 0.97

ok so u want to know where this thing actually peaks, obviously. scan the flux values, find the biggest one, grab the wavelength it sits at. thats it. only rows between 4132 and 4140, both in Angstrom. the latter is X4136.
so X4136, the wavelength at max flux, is 4137.47 Angstrom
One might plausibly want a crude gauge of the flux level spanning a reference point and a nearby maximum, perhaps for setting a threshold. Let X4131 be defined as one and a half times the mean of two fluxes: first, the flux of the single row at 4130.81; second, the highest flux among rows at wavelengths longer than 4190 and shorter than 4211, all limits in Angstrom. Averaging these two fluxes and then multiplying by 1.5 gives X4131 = 11.0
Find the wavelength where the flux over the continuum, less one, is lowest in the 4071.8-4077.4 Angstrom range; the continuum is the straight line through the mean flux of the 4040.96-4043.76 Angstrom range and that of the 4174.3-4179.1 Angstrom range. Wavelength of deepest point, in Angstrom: 4076.94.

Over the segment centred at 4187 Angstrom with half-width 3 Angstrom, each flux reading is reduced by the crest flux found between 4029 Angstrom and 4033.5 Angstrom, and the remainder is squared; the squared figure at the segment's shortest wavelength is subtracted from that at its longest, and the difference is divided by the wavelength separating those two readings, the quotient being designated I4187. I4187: 0.00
